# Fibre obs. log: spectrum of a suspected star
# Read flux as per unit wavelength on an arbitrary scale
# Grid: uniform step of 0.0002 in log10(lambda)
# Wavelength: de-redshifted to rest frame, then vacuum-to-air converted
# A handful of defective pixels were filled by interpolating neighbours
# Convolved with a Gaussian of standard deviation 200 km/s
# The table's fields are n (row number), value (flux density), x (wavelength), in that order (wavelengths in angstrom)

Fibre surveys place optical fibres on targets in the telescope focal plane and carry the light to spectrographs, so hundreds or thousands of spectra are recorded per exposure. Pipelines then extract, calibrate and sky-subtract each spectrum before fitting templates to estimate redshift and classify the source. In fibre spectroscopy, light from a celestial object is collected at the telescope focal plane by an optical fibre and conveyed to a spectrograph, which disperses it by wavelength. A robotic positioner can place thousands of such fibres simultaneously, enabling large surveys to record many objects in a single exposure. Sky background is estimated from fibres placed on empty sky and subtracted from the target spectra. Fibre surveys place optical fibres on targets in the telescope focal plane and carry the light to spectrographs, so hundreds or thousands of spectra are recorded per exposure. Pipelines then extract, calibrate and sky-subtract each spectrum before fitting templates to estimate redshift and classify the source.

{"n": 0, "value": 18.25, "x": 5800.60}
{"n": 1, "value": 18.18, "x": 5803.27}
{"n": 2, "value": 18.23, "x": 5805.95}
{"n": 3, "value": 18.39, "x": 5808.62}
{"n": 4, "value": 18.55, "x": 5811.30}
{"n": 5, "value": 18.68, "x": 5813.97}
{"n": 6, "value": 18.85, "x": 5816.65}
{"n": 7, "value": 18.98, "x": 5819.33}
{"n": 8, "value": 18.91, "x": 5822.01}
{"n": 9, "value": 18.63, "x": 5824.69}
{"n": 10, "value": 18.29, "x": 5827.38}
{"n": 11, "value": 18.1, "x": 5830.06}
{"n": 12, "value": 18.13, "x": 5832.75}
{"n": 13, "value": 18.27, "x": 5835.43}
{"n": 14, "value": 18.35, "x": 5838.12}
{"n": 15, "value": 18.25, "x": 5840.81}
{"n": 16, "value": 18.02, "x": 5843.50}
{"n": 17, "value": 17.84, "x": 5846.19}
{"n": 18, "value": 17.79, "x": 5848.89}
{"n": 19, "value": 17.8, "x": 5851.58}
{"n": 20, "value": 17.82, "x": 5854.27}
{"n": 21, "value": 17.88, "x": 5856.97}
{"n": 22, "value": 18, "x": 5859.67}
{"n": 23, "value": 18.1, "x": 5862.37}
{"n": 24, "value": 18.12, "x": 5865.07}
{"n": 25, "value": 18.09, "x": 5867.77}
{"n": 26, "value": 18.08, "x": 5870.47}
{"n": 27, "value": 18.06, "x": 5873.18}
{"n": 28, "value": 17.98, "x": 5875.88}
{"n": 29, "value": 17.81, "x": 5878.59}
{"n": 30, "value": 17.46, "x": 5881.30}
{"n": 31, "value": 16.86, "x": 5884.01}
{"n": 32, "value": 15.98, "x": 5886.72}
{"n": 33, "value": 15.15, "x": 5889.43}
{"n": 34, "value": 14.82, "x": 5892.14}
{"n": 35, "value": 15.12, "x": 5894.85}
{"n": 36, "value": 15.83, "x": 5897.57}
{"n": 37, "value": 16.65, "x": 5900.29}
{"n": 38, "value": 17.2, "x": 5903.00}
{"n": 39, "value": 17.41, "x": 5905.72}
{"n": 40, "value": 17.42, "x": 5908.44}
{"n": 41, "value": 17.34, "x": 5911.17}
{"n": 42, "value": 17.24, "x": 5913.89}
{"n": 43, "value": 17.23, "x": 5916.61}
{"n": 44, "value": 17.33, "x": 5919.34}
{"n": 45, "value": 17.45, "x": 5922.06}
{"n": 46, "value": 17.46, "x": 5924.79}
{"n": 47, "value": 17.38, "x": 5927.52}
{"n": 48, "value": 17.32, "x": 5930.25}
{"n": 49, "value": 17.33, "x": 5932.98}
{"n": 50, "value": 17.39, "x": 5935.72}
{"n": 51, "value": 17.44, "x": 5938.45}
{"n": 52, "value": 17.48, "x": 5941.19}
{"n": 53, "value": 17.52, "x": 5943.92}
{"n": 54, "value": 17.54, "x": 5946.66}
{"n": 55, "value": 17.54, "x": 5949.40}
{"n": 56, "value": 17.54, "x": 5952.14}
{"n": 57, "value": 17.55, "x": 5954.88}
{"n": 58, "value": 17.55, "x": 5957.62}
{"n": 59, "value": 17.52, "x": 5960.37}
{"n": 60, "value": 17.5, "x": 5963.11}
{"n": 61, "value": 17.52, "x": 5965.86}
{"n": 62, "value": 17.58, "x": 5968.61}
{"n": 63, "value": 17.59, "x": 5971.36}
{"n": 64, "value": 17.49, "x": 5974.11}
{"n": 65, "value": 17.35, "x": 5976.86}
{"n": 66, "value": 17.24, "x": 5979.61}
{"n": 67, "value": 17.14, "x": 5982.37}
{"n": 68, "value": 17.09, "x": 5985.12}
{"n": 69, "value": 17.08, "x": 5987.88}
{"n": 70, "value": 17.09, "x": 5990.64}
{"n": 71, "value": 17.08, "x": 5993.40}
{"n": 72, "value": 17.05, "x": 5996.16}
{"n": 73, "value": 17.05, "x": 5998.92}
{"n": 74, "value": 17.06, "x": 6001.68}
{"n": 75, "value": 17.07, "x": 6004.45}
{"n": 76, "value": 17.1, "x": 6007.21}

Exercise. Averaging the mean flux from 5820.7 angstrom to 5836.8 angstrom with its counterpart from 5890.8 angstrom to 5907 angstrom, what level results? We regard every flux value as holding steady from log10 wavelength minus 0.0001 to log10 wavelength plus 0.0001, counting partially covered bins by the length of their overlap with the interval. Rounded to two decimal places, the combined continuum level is 17.28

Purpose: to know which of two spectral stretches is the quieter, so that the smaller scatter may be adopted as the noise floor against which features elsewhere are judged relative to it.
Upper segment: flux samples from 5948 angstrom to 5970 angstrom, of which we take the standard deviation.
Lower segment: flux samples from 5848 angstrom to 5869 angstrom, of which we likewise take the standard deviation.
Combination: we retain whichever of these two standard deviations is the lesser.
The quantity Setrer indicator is 0.02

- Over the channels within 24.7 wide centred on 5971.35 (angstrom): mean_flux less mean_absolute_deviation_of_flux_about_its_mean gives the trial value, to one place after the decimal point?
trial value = 17.3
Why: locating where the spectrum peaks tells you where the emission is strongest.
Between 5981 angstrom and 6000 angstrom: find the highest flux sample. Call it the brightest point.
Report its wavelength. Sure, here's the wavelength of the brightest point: 5982.37 angstrom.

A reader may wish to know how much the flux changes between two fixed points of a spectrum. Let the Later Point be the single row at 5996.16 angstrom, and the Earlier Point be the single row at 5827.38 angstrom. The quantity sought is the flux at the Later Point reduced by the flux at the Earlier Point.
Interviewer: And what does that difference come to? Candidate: -1.2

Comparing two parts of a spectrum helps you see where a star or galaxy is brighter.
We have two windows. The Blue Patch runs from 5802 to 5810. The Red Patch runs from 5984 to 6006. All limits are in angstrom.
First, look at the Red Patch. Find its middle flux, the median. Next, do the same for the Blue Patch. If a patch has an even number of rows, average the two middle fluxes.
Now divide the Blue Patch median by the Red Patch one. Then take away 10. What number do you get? -8.93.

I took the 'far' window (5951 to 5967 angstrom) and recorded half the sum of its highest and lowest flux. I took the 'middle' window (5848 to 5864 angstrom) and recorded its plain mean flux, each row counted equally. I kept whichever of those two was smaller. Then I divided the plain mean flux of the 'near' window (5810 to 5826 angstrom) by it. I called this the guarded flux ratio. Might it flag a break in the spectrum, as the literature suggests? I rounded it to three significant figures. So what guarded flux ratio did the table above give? 1.07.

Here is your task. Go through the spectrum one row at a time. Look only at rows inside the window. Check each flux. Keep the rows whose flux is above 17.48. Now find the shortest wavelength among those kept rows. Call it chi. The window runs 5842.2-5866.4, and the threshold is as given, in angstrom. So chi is 5843.50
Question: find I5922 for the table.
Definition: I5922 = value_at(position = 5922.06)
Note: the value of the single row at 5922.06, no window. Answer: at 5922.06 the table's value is 17.45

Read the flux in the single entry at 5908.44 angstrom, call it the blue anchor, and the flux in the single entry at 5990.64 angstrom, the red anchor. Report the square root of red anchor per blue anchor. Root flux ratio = 0.99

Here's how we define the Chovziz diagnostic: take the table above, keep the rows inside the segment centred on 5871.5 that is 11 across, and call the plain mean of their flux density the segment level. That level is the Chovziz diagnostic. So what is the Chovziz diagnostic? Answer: 18.1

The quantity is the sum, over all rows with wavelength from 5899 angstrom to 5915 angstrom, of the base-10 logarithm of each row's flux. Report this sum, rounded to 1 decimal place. 7.4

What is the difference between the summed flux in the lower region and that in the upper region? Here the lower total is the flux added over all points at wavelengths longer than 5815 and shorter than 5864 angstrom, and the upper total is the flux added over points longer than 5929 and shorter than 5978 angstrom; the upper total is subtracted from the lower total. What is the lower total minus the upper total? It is 13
